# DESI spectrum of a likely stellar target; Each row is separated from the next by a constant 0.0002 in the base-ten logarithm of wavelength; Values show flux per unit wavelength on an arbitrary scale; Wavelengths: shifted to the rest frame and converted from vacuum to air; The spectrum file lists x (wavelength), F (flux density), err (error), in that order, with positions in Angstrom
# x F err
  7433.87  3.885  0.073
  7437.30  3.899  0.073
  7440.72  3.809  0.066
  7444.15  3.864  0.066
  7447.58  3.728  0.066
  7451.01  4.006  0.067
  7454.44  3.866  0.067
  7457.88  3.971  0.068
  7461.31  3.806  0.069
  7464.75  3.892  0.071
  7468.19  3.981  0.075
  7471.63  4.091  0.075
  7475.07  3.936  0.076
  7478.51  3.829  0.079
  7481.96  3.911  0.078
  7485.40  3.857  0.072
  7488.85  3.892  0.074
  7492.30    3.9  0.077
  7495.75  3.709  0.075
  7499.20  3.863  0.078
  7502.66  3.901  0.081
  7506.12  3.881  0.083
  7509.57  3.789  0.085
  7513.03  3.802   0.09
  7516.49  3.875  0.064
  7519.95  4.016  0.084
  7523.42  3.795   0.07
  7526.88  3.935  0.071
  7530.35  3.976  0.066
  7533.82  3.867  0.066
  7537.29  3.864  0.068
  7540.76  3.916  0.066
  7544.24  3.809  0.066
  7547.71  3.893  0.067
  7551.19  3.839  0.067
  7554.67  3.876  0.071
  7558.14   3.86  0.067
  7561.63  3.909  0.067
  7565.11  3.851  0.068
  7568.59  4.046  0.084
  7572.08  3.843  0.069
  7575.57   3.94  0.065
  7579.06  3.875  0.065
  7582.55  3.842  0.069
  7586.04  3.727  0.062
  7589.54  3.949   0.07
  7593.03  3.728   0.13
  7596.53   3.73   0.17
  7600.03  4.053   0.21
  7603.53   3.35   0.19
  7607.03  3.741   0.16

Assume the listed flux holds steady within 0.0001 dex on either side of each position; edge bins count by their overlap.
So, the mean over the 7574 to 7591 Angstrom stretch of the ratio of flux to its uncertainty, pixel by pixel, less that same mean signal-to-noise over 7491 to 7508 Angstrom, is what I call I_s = 10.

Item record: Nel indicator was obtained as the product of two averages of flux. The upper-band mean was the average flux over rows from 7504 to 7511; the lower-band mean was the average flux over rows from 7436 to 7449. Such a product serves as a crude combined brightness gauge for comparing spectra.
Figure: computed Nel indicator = 14.7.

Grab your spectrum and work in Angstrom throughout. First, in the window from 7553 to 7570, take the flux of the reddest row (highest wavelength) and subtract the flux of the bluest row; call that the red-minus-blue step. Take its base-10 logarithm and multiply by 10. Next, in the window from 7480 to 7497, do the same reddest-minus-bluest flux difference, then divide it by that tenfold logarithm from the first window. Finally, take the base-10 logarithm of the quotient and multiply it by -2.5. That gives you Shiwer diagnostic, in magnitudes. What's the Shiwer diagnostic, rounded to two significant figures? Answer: 4.0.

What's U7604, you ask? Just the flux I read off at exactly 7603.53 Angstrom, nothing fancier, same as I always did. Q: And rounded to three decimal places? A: 3.350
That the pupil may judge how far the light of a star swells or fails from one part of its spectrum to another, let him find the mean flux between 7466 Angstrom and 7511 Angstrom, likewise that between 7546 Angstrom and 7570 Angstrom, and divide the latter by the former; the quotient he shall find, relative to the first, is 1.00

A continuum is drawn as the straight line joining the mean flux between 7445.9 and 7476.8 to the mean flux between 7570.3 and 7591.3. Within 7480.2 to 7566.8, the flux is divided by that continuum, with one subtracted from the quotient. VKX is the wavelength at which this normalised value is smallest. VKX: 7495.75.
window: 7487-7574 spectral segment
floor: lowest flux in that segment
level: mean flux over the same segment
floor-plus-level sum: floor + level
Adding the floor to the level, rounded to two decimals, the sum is 7.59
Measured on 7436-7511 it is 7.59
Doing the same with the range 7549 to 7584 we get 7.73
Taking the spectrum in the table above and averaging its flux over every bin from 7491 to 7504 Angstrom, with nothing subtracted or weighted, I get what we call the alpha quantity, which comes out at 3.84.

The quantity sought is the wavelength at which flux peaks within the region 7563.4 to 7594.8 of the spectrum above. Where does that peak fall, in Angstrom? 7568.59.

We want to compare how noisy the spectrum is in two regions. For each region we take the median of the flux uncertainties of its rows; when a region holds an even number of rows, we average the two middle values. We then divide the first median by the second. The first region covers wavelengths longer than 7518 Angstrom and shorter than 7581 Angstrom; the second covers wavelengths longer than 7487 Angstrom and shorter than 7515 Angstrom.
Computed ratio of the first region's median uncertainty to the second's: 0.84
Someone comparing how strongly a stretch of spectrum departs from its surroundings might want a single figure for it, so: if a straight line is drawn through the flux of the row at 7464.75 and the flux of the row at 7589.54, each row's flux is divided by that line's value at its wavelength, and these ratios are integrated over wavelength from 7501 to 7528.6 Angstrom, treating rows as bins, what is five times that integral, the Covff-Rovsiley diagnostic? 137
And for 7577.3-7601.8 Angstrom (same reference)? 119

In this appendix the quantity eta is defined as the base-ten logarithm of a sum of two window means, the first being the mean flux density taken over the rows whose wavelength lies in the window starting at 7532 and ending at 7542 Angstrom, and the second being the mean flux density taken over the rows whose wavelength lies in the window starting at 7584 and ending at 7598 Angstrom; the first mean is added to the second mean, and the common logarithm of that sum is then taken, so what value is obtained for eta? 0.885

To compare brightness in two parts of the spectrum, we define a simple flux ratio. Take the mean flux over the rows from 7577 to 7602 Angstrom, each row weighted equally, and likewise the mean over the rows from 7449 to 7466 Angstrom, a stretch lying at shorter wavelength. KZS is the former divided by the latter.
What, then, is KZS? 0.983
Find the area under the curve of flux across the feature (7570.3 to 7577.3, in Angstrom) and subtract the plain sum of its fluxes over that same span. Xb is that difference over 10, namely 1.94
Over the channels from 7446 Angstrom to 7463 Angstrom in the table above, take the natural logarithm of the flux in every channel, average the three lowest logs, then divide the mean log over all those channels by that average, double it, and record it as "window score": 2.03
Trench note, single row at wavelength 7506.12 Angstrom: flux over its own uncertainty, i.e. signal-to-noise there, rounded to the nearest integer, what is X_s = 47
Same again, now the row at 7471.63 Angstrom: 55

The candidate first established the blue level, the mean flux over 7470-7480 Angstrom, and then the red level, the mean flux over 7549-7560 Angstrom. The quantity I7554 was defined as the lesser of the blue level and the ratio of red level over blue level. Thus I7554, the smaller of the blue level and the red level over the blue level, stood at 0.98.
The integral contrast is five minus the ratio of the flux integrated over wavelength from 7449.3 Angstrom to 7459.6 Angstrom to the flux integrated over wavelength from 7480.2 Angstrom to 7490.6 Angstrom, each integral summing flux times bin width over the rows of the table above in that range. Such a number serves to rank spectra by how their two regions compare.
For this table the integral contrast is 3.99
